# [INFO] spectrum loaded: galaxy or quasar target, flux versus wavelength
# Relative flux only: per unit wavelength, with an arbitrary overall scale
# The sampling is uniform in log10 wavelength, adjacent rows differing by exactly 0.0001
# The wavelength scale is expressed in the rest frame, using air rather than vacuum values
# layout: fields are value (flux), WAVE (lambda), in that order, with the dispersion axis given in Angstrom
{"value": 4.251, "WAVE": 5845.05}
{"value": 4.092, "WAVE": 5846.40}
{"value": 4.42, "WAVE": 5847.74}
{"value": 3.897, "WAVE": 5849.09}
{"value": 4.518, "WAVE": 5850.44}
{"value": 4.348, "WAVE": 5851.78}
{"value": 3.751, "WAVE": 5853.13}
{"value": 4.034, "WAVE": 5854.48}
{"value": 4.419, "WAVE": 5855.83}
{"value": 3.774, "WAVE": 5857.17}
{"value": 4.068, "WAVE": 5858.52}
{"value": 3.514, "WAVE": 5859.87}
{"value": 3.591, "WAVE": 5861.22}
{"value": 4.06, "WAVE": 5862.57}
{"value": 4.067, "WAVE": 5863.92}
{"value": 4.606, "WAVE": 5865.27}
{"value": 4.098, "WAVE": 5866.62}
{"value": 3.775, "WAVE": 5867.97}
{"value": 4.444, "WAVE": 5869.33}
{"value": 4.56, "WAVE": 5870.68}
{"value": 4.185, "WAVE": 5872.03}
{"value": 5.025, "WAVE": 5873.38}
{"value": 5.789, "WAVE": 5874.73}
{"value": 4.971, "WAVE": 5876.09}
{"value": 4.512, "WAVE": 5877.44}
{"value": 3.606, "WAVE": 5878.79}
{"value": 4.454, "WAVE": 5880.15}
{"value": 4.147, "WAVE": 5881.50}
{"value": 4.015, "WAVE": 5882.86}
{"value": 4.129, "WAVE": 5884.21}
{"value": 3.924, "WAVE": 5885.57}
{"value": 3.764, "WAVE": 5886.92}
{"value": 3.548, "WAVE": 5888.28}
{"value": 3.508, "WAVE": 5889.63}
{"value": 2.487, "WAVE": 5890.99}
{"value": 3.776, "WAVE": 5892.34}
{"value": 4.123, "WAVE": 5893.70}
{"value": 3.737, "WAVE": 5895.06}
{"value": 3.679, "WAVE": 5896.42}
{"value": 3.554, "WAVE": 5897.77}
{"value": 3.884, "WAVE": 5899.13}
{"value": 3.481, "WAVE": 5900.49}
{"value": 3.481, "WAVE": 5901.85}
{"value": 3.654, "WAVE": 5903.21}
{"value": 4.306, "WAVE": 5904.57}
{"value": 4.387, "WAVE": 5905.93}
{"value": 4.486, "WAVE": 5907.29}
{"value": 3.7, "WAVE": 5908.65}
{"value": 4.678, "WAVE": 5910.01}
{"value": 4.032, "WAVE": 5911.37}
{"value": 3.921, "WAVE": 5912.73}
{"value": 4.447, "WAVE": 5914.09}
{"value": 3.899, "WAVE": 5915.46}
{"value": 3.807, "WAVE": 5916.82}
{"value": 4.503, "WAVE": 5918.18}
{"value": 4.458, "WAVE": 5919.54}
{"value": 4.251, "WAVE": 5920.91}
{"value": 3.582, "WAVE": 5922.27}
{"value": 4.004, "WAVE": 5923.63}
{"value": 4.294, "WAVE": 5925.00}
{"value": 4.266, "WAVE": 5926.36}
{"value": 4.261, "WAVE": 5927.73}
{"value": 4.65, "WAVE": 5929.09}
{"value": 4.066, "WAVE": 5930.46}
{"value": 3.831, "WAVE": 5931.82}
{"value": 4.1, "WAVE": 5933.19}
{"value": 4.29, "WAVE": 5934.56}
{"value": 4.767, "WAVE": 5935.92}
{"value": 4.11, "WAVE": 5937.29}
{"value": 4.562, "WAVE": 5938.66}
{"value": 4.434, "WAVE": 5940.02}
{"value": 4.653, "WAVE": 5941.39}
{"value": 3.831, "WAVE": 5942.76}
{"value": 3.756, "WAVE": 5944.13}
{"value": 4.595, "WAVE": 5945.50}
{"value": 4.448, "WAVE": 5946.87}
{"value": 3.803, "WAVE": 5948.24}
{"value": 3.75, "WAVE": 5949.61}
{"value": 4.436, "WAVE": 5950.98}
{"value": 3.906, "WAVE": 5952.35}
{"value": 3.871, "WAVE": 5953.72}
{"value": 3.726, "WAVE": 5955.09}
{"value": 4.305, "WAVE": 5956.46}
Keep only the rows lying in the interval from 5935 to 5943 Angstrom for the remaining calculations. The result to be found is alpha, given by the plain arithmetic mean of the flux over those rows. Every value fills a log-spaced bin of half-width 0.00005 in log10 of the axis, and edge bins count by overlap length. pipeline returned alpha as 4.39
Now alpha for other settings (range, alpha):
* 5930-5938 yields 4.19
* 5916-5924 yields 4.10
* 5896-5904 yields 3.62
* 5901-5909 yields 4.00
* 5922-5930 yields 4.18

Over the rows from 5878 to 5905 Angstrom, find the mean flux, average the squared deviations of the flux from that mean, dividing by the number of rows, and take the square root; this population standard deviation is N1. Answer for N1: 0.405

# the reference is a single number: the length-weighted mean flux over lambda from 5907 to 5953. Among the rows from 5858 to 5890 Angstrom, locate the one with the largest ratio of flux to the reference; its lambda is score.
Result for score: 5874.73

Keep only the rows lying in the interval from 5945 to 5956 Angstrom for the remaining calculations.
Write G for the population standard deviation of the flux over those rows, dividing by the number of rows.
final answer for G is 0.34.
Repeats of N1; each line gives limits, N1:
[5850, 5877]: 0.534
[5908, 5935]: 0.301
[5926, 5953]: 0.327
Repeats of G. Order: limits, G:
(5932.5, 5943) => 0.30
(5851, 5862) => 0.31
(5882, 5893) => 0.48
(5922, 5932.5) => 0.30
